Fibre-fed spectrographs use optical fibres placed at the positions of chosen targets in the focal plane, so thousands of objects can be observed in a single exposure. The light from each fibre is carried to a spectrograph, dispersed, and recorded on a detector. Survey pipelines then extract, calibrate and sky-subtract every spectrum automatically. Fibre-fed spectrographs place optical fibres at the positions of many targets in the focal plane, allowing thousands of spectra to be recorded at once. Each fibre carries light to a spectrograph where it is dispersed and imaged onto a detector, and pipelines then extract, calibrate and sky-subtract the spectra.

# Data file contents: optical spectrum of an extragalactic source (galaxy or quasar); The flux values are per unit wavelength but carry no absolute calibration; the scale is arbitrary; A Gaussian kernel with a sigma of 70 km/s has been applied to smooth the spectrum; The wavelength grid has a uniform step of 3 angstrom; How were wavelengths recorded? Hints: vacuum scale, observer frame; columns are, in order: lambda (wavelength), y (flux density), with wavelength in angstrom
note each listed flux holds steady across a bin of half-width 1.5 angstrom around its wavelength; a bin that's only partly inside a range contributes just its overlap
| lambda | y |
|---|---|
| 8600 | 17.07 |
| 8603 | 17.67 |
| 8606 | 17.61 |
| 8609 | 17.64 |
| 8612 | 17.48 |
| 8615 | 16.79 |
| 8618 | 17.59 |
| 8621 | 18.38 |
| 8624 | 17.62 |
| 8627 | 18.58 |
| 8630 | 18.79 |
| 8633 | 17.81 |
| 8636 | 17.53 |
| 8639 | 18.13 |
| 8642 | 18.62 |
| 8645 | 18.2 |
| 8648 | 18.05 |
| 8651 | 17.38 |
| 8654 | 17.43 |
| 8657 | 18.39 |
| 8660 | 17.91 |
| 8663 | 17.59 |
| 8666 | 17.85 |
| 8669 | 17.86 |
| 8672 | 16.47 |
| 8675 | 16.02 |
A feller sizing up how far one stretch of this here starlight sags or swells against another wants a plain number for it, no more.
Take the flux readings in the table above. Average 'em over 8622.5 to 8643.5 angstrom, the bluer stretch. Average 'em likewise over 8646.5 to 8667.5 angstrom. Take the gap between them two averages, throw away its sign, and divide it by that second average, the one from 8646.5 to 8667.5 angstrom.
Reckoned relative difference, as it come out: 0.020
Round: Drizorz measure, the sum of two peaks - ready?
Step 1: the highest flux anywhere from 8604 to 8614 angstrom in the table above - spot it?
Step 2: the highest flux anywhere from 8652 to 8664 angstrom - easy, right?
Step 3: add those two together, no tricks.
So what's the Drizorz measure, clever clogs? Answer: 36.0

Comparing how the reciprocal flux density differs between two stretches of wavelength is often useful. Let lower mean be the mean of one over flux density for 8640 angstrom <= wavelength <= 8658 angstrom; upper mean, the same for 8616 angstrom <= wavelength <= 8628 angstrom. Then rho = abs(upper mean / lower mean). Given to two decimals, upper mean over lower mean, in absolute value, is 1.00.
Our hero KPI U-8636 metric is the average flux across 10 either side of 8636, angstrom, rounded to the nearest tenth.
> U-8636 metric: 18.2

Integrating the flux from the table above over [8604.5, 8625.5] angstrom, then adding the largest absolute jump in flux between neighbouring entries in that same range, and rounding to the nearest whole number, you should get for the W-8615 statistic 370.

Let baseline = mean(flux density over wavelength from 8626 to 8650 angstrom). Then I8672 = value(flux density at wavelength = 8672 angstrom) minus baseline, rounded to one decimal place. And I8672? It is -1.7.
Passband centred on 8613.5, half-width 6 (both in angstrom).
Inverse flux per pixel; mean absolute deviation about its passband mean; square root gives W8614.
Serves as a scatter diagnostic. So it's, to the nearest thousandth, 0.031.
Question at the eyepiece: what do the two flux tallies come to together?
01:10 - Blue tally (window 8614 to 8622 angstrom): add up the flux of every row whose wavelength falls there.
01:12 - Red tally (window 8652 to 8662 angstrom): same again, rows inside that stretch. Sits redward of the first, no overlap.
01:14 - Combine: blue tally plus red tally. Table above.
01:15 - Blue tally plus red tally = 106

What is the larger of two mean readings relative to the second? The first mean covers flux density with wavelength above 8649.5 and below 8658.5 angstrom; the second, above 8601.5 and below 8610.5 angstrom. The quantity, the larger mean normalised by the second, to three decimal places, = 1.005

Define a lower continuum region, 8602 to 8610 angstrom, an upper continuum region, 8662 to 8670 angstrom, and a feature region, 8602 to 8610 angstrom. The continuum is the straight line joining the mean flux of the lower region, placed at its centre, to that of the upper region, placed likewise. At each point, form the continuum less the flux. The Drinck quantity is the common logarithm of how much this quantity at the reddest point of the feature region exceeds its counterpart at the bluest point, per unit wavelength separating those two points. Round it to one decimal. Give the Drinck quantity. -2.1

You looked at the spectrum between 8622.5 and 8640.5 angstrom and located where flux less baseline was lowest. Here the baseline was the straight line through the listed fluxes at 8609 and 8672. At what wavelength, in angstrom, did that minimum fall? 8624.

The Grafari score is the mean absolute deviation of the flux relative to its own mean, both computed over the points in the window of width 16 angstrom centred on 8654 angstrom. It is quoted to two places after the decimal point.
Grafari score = 0.34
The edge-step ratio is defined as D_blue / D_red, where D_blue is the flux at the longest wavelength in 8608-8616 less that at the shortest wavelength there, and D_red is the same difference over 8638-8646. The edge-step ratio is -12.1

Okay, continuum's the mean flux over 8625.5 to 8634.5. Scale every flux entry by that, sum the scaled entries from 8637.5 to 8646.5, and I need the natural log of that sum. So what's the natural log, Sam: 1.09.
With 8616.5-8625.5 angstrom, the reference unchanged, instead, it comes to 1.07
